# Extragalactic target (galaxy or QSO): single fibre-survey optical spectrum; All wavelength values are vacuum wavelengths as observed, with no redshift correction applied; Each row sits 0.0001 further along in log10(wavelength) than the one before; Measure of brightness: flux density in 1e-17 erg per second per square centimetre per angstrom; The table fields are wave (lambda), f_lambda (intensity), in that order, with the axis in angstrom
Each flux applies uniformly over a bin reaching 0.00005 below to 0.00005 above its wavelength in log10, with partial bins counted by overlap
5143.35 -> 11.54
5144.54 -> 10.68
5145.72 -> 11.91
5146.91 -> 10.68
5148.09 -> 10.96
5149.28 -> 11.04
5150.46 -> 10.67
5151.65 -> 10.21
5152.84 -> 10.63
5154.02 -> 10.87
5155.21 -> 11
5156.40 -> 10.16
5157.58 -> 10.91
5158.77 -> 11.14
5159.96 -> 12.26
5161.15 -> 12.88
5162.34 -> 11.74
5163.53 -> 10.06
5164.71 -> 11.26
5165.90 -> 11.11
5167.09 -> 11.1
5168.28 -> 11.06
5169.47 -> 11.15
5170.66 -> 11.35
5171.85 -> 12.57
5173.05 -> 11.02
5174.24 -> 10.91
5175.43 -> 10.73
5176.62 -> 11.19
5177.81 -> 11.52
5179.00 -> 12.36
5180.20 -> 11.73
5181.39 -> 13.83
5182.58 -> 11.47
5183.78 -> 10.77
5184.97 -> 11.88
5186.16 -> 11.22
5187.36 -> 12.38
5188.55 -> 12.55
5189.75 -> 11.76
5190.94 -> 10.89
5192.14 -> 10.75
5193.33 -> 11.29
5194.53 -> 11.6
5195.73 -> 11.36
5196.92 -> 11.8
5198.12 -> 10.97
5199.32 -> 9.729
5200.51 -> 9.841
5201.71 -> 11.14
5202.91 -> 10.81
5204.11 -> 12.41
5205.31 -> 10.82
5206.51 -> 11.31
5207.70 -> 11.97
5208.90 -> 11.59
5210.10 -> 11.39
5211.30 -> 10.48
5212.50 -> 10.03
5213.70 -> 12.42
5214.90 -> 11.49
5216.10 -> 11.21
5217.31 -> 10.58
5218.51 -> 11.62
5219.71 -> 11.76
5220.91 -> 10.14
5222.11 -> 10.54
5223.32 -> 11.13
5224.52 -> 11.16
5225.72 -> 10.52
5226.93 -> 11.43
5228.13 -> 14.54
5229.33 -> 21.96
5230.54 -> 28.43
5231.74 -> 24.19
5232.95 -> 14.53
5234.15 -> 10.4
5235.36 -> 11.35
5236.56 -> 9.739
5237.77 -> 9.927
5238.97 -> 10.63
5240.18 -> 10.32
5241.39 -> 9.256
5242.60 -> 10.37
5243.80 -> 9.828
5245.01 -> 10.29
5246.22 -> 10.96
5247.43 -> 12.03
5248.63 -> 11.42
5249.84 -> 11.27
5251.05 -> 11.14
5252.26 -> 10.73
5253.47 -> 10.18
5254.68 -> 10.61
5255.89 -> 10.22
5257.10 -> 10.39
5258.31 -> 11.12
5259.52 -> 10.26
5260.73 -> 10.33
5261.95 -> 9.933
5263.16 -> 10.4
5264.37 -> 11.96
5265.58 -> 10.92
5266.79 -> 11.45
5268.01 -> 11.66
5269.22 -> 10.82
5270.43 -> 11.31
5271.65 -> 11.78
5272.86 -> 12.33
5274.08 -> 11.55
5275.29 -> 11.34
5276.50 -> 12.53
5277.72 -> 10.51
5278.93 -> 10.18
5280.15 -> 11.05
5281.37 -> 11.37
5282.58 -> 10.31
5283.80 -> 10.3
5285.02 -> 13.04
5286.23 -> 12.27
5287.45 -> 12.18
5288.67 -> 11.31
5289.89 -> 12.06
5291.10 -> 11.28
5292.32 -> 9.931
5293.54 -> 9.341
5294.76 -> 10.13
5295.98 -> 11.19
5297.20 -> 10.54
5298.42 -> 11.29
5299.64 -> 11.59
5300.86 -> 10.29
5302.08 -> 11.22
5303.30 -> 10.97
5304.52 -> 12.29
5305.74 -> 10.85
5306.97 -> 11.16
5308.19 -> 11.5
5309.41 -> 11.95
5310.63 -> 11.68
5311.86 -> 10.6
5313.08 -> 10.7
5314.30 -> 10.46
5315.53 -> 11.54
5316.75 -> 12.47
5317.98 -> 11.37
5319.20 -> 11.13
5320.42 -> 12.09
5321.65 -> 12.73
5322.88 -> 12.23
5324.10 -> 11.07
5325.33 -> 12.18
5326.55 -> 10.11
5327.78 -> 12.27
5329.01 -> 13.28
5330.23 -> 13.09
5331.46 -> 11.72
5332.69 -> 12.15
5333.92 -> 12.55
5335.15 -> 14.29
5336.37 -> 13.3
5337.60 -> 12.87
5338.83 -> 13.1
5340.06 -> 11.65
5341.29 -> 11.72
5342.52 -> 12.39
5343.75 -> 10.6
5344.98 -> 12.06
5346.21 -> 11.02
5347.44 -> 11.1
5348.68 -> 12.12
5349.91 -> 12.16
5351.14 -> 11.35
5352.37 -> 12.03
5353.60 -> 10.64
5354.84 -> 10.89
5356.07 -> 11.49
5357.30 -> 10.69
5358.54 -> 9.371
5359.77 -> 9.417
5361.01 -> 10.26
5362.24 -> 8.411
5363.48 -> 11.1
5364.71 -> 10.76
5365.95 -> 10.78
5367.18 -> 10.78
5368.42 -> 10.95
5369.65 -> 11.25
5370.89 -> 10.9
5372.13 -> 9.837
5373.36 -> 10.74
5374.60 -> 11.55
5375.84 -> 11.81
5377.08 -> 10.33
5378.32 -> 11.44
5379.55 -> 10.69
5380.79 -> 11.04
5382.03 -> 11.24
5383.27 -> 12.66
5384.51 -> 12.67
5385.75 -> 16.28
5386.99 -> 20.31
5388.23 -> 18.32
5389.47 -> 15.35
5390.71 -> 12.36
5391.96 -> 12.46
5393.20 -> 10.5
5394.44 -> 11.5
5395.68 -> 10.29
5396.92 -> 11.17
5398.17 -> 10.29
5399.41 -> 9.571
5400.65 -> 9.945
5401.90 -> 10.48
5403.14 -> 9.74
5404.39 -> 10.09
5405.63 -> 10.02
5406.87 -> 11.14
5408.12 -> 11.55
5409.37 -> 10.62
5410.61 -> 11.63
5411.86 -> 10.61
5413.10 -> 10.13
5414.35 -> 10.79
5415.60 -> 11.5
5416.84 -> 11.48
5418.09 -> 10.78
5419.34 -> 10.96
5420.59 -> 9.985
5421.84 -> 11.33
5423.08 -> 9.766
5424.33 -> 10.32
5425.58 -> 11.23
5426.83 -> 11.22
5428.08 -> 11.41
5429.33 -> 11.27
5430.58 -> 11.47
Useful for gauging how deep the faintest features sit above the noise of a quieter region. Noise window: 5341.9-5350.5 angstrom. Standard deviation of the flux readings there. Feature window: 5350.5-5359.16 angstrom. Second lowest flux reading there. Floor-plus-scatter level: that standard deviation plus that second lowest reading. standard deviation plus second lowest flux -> 11.3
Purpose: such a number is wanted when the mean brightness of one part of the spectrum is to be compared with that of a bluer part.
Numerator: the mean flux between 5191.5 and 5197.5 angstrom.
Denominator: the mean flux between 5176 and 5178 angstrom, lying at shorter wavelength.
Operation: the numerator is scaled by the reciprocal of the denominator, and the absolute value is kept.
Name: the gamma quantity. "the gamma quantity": 1.00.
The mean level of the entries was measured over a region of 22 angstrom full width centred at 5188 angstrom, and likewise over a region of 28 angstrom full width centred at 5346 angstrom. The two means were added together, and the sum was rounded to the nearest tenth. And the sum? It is 23.4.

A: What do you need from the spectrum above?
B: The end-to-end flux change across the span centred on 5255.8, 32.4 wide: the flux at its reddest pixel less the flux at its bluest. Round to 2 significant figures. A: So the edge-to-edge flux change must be 1.5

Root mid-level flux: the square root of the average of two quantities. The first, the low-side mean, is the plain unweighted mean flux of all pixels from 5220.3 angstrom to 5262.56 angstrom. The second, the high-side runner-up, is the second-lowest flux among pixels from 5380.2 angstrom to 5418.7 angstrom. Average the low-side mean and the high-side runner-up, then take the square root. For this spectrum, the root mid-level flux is 3.30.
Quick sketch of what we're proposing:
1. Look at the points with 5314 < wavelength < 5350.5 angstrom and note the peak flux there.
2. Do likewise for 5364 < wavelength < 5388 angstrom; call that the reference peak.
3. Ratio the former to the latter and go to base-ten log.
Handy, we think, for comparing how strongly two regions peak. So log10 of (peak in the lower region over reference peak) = -0.15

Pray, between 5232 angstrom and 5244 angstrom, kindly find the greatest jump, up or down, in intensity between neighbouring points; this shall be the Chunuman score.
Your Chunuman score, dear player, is 4.1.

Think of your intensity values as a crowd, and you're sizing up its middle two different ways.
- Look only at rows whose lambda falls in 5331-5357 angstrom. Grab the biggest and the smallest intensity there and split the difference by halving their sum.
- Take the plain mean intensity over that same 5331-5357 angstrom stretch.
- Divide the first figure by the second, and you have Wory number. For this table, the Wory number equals 1.04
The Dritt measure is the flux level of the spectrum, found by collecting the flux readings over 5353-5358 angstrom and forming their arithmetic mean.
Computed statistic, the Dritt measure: 10.9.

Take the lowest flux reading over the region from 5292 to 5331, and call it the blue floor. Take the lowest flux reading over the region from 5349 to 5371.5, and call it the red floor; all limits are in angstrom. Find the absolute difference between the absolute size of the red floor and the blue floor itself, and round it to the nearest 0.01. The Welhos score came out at 0.93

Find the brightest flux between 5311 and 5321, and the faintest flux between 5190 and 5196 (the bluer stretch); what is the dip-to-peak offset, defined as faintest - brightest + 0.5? -1.2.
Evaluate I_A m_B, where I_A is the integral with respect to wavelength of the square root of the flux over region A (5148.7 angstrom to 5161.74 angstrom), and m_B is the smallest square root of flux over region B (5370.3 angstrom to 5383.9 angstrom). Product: 136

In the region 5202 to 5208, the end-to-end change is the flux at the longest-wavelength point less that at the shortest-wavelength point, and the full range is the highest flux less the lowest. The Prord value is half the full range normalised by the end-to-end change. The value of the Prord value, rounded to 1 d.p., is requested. 0.7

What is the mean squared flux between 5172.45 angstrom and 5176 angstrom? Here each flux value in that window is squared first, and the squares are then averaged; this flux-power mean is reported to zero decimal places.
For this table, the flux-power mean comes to 119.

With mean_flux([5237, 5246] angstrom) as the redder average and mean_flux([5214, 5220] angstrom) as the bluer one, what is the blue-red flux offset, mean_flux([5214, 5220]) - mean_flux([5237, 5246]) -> 1.2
